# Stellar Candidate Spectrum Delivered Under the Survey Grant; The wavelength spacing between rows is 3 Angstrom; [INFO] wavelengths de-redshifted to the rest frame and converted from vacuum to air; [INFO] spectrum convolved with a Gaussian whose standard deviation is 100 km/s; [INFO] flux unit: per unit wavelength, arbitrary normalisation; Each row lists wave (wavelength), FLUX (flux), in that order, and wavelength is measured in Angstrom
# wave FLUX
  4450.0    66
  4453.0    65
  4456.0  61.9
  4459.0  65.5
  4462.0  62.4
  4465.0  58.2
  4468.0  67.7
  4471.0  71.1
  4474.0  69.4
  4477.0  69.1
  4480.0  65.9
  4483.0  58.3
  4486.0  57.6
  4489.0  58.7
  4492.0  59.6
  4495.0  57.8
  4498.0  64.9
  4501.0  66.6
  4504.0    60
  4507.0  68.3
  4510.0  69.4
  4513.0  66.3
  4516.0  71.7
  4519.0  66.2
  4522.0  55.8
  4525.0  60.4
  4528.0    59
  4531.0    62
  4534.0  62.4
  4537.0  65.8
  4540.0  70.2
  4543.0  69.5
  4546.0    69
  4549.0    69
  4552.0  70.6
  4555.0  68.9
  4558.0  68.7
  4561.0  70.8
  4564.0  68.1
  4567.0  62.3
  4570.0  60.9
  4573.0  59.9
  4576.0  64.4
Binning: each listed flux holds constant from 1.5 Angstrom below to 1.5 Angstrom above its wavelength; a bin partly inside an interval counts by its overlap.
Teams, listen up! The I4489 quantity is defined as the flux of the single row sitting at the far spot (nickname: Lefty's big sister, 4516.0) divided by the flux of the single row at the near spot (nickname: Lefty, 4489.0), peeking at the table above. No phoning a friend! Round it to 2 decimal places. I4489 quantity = 1.22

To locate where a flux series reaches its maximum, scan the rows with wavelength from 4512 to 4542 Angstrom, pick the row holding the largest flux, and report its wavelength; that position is 4516.0 Angstrom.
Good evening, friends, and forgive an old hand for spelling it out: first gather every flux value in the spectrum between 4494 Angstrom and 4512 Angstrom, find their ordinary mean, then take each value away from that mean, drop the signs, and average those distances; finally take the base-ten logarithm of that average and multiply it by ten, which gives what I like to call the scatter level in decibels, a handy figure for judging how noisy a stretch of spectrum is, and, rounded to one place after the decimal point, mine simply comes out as 5.7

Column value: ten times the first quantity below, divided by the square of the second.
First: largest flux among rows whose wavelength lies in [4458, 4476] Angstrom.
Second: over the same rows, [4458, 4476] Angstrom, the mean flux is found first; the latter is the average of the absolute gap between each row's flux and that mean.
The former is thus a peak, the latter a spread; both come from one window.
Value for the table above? 52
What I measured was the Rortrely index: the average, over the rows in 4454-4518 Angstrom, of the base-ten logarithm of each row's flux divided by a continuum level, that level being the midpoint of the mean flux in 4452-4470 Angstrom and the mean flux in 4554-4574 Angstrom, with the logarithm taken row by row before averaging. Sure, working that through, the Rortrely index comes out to -0.003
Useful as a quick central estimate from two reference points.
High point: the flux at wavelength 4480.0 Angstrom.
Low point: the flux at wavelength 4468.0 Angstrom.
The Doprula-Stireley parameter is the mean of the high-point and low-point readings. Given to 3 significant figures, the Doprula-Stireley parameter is 66.8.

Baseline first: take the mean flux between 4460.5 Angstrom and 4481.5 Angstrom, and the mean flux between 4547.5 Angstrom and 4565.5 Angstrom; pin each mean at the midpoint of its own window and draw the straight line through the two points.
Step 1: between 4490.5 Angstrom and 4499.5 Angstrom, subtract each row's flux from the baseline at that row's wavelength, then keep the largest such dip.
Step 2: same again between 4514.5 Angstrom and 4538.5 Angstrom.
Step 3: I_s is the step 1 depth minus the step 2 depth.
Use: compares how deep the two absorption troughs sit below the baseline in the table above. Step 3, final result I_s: -3.0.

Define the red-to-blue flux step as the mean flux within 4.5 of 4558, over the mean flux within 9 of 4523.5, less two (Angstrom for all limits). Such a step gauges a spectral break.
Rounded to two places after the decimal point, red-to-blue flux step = -0.89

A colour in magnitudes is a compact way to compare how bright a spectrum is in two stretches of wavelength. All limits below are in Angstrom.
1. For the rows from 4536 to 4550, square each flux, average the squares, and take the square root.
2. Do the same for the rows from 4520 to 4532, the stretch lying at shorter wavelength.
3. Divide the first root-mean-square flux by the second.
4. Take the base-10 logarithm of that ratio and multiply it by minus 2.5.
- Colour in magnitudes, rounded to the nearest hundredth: -0.16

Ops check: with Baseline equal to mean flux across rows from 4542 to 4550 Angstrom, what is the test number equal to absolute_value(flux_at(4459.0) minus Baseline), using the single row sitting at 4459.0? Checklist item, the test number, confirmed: 3.7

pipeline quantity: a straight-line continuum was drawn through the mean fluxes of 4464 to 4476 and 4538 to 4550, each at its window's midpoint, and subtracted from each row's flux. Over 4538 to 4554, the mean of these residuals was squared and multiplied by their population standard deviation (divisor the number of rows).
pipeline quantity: 0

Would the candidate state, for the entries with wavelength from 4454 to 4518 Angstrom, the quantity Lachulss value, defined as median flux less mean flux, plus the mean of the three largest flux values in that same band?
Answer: 71.9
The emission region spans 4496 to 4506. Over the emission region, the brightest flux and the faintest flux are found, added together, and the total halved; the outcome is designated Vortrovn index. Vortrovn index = 63.3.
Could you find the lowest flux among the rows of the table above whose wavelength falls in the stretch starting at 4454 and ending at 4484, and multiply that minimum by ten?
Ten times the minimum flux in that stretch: 582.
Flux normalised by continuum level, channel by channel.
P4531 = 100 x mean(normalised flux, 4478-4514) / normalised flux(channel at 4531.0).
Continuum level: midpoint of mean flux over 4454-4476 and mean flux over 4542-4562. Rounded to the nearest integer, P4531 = 101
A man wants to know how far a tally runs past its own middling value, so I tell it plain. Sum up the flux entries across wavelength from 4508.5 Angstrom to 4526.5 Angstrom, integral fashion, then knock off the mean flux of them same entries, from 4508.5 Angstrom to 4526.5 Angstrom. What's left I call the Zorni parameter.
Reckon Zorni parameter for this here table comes 1104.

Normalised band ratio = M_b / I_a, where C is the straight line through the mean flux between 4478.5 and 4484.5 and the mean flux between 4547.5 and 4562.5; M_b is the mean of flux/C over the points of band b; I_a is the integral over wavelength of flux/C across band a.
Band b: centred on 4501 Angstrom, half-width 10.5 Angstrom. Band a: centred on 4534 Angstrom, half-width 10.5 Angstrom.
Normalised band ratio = 0.050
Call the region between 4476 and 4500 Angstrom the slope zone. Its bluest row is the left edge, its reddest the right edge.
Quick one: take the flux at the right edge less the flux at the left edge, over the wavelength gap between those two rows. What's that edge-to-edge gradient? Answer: -0.20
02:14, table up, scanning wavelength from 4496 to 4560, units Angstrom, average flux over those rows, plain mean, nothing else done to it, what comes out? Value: 66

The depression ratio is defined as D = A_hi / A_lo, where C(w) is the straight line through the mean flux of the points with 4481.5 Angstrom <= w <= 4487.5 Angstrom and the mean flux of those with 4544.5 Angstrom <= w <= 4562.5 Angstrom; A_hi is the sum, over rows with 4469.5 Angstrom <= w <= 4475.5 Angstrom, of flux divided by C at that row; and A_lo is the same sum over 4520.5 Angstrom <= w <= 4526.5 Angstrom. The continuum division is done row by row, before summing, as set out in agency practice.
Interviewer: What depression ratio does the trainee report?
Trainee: 1.39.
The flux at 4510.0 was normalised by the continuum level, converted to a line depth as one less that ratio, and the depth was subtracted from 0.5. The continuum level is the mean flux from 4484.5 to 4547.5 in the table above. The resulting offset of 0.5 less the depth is 0.59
